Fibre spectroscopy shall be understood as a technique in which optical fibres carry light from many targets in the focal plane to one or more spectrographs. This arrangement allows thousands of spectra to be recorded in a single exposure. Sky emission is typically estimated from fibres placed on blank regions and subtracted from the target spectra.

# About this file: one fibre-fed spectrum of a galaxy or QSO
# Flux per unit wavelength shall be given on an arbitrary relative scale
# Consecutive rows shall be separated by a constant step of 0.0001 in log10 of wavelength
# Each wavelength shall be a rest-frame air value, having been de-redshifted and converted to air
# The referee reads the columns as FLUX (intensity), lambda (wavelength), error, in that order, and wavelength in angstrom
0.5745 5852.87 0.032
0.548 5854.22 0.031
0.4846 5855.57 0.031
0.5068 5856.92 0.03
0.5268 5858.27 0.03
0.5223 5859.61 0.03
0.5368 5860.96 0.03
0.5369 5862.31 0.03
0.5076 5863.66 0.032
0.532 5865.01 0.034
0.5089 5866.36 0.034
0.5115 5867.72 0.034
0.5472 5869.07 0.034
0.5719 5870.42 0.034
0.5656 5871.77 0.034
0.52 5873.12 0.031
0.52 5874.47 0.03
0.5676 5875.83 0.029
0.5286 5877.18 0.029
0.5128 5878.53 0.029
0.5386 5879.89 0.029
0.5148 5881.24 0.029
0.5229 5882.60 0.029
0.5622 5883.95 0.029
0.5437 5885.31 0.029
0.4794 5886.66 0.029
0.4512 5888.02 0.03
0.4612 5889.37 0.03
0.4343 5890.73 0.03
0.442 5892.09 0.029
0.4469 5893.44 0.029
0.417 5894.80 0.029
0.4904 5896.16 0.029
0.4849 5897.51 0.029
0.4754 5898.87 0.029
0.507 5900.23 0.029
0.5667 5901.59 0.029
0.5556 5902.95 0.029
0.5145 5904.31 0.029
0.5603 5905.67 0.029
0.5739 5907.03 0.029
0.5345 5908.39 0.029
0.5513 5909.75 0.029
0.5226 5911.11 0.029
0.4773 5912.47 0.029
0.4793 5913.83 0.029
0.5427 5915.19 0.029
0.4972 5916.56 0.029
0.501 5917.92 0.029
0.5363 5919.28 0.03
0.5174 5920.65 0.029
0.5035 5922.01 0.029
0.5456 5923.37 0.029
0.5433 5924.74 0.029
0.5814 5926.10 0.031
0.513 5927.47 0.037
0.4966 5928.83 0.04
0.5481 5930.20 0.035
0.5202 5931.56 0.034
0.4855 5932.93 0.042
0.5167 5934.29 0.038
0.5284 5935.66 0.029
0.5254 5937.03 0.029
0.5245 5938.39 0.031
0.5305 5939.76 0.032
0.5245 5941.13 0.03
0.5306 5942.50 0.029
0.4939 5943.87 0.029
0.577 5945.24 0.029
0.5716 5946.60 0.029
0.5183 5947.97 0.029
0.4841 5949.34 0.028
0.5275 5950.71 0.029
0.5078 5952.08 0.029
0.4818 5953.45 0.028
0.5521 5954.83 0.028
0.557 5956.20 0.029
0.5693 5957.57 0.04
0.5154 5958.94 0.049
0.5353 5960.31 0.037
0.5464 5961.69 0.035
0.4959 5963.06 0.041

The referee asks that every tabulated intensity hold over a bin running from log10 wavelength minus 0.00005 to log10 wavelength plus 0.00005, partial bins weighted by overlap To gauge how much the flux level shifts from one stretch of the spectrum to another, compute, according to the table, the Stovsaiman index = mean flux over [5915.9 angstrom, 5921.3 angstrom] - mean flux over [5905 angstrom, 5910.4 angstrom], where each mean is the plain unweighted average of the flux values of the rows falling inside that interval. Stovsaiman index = -0.042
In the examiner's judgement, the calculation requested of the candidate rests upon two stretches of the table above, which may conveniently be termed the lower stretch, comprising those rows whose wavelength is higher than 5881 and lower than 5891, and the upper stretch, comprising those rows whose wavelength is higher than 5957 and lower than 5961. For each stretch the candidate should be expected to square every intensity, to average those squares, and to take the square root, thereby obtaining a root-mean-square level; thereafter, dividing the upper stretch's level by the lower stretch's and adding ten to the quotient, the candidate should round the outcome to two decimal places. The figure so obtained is 11.09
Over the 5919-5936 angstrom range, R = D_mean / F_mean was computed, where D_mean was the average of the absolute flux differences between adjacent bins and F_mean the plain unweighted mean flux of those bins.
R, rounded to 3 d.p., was 0.057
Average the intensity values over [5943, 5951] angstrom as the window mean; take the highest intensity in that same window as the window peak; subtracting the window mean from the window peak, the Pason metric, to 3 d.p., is 0.048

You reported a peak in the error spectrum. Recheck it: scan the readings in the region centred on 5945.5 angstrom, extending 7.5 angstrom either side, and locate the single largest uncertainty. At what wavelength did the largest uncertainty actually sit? 5939.76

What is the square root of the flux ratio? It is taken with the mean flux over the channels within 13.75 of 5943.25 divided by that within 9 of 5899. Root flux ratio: 1.03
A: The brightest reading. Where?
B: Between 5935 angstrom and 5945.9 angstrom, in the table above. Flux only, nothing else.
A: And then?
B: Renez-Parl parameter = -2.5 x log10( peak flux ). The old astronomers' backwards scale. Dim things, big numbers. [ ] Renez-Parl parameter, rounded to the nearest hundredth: 0.60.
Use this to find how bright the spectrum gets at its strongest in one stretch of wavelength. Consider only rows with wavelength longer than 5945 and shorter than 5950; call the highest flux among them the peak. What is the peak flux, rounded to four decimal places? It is 0.5770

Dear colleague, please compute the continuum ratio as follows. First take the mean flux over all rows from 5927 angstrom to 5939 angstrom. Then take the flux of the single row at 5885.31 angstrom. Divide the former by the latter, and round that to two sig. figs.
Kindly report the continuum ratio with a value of 0.95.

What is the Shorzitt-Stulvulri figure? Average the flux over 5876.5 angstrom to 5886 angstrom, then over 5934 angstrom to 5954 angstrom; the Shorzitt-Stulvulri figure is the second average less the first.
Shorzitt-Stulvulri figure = -0.009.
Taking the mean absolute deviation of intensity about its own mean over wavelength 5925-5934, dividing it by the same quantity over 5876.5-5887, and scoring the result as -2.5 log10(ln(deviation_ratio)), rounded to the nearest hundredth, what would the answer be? 0.96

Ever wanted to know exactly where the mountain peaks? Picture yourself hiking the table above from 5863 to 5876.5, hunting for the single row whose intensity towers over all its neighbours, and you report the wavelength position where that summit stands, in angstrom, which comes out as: 5870.42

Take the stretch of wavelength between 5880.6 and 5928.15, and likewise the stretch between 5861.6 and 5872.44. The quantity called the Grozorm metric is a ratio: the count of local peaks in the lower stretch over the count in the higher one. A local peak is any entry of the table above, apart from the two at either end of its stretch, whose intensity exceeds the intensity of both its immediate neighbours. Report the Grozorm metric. 0.2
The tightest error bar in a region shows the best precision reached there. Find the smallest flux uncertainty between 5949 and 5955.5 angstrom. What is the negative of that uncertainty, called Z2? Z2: -0.0280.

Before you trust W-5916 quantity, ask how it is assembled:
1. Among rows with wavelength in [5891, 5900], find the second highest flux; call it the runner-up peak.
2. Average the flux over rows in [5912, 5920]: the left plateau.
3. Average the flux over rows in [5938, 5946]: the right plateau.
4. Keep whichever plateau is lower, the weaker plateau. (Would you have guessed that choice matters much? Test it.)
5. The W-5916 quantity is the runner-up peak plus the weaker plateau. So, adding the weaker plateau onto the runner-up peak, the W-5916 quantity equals 0.99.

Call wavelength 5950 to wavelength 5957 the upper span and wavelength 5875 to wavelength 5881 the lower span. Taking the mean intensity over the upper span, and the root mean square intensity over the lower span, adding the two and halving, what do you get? 0.531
